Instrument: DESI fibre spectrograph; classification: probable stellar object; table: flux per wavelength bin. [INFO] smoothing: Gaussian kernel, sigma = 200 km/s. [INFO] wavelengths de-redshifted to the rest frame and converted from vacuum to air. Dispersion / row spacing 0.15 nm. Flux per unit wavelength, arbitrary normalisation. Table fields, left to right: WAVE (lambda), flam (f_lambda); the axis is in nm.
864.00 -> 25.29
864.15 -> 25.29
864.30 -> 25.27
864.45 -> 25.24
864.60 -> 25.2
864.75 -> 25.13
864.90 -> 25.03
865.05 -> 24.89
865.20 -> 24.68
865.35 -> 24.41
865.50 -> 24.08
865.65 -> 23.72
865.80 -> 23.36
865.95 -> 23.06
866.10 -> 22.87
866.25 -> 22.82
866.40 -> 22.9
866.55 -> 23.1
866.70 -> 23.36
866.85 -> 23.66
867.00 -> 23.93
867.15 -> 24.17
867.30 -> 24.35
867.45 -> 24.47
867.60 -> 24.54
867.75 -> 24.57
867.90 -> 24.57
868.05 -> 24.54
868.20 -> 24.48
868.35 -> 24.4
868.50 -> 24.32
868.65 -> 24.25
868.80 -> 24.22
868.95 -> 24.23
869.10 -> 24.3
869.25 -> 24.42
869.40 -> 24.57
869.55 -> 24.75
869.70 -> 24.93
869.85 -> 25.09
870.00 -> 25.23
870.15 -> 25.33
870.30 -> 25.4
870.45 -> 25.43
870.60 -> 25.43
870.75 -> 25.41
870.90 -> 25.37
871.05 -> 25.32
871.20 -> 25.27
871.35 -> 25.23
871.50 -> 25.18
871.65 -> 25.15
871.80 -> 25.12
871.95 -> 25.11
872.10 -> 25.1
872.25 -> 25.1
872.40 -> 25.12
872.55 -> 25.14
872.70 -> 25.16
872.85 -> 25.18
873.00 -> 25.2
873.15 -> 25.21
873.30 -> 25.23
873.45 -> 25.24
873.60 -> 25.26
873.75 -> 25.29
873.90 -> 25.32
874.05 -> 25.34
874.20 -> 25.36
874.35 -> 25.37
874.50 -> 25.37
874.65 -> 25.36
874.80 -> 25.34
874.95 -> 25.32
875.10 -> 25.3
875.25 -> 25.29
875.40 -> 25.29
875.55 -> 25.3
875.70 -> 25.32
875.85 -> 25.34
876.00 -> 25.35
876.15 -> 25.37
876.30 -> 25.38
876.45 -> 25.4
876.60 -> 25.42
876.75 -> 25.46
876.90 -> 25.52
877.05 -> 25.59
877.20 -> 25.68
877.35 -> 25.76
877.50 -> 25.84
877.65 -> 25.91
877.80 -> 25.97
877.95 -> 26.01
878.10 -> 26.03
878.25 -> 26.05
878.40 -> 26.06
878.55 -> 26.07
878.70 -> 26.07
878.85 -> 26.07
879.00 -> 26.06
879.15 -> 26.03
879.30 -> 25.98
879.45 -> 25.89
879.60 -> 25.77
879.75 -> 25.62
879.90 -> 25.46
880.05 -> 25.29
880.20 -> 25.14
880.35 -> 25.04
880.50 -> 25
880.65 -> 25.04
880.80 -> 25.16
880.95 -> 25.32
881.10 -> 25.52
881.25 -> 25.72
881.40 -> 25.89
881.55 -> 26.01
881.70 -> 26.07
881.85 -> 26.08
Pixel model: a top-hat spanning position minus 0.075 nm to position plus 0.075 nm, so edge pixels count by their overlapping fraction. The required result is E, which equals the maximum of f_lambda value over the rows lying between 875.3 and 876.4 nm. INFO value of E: 25.38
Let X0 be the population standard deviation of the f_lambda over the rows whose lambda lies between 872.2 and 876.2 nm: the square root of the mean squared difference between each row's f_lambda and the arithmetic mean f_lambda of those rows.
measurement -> 0.08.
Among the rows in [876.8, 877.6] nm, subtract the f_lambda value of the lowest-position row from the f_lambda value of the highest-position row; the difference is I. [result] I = 0.32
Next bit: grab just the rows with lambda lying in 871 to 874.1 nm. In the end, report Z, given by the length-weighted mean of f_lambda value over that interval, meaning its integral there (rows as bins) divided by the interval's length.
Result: 25.2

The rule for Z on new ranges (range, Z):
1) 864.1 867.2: 24.1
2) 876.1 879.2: 25.8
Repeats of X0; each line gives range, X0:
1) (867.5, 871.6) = 0.44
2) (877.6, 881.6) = 0.38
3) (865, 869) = 0.62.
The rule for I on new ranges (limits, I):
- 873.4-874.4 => 0.13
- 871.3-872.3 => -0.13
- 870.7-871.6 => -0.23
